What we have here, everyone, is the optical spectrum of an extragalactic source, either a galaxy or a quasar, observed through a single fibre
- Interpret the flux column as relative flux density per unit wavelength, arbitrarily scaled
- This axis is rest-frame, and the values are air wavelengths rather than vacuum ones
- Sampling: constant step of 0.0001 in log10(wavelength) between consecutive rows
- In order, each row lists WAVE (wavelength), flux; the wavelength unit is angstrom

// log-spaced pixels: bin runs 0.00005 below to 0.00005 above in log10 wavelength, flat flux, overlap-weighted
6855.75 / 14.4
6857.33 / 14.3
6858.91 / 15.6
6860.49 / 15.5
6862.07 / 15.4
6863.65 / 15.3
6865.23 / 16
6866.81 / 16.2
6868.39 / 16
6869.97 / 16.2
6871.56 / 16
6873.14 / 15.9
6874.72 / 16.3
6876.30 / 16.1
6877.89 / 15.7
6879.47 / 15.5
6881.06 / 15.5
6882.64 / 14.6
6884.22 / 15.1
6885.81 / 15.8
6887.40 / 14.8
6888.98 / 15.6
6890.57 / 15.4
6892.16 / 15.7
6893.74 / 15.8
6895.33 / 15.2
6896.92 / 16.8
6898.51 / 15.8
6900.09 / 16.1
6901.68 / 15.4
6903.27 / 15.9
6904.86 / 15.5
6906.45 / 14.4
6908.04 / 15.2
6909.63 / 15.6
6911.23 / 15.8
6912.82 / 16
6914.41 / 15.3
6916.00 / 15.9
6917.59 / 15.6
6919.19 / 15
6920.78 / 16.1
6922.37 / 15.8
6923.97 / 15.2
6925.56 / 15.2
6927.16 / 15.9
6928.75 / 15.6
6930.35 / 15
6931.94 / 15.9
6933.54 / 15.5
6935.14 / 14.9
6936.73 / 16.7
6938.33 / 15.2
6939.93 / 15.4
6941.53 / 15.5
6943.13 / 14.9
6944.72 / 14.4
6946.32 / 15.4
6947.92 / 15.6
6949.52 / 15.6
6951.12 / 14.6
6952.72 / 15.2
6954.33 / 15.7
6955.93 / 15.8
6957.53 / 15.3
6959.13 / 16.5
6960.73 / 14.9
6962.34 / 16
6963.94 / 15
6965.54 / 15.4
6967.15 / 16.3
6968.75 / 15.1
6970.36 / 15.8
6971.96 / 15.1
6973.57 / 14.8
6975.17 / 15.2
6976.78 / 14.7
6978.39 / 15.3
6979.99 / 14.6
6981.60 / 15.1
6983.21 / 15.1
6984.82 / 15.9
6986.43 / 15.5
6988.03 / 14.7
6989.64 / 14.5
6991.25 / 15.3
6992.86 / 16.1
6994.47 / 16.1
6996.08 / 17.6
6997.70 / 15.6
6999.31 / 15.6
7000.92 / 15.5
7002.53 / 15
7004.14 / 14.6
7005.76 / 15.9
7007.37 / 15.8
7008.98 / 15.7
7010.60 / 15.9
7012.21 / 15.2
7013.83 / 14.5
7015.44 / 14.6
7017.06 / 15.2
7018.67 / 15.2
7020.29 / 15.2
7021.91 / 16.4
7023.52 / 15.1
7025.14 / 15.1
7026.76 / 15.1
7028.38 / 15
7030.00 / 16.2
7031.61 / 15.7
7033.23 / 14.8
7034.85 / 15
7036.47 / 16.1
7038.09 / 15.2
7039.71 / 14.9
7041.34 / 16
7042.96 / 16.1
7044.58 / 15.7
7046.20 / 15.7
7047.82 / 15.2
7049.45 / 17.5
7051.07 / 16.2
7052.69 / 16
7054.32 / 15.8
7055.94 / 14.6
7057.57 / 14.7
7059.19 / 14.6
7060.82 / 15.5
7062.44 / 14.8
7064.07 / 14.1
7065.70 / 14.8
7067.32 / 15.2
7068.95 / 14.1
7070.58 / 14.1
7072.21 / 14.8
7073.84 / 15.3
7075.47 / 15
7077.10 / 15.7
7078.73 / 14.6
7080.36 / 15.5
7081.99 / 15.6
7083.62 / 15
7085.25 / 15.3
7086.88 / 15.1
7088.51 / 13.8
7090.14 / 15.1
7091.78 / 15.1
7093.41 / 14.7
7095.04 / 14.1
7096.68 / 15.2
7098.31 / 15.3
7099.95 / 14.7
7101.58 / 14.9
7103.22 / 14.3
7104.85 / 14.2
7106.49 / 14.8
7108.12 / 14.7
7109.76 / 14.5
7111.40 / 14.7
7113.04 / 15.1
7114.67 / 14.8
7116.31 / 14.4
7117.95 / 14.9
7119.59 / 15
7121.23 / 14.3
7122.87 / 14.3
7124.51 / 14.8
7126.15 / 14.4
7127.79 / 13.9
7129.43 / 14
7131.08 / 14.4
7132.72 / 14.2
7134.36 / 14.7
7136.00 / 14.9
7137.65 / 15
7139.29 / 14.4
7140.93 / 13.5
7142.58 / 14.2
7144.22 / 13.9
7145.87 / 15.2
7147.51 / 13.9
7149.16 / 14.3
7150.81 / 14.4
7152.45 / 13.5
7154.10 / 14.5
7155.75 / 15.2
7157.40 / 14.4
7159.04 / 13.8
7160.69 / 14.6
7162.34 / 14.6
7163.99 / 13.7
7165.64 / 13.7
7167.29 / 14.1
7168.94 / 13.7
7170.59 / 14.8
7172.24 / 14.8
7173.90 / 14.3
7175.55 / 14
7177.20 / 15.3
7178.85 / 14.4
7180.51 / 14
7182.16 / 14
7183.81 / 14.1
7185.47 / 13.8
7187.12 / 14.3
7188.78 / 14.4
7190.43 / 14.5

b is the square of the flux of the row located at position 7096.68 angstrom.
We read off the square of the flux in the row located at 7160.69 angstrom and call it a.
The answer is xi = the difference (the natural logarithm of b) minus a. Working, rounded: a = 213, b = 231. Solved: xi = -208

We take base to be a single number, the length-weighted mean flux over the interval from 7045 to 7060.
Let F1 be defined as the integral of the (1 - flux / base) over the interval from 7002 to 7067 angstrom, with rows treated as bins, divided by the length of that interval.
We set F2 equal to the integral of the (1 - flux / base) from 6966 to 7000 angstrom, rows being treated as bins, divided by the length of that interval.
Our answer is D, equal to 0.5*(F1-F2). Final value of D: 0.002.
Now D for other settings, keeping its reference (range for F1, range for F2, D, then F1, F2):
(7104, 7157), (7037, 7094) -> 0.023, 0.07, 0.026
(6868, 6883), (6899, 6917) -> -0.008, -0.01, 0.002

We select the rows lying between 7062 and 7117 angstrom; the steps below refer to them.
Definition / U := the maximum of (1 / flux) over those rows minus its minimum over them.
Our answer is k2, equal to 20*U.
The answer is 0.18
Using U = 0.009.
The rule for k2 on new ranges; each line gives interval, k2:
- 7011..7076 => 0.28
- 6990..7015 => 0.24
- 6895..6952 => 0.20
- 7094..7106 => 0.11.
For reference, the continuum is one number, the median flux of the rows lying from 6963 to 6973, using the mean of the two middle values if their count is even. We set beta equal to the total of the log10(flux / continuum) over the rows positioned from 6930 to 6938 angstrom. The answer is 0.05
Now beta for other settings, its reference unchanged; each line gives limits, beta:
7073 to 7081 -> 0.00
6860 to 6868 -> 0.06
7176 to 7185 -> -0.13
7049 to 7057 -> 0.10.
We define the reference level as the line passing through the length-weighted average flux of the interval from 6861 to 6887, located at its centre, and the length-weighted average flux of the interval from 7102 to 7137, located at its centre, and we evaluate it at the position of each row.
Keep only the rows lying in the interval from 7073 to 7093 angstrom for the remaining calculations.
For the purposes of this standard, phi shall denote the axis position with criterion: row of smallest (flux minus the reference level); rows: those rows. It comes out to 7088.51 angstrom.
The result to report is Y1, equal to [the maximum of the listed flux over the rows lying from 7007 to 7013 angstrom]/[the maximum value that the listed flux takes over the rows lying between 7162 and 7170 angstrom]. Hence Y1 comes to 1.09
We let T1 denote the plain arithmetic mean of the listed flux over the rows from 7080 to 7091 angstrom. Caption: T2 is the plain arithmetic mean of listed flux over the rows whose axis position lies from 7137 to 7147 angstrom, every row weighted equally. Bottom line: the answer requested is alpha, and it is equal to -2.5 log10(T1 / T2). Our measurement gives -0.051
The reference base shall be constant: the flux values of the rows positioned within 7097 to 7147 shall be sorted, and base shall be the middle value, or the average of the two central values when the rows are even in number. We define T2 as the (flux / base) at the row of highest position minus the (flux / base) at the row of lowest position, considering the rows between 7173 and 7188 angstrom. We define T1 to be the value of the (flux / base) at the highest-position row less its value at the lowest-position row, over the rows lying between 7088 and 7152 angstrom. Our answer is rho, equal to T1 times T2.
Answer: 0.0000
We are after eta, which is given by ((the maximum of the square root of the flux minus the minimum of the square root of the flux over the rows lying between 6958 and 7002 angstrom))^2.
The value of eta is 0.15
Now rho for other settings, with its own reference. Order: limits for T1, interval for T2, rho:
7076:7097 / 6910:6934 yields 0.0007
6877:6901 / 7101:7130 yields -0.0017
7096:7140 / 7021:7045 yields 0.0026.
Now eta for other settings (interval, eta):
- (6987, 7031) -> 0.15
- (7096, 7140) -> 0.03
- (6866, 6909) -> 0.09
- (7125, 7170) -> 0.05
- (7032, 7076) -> 0.18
